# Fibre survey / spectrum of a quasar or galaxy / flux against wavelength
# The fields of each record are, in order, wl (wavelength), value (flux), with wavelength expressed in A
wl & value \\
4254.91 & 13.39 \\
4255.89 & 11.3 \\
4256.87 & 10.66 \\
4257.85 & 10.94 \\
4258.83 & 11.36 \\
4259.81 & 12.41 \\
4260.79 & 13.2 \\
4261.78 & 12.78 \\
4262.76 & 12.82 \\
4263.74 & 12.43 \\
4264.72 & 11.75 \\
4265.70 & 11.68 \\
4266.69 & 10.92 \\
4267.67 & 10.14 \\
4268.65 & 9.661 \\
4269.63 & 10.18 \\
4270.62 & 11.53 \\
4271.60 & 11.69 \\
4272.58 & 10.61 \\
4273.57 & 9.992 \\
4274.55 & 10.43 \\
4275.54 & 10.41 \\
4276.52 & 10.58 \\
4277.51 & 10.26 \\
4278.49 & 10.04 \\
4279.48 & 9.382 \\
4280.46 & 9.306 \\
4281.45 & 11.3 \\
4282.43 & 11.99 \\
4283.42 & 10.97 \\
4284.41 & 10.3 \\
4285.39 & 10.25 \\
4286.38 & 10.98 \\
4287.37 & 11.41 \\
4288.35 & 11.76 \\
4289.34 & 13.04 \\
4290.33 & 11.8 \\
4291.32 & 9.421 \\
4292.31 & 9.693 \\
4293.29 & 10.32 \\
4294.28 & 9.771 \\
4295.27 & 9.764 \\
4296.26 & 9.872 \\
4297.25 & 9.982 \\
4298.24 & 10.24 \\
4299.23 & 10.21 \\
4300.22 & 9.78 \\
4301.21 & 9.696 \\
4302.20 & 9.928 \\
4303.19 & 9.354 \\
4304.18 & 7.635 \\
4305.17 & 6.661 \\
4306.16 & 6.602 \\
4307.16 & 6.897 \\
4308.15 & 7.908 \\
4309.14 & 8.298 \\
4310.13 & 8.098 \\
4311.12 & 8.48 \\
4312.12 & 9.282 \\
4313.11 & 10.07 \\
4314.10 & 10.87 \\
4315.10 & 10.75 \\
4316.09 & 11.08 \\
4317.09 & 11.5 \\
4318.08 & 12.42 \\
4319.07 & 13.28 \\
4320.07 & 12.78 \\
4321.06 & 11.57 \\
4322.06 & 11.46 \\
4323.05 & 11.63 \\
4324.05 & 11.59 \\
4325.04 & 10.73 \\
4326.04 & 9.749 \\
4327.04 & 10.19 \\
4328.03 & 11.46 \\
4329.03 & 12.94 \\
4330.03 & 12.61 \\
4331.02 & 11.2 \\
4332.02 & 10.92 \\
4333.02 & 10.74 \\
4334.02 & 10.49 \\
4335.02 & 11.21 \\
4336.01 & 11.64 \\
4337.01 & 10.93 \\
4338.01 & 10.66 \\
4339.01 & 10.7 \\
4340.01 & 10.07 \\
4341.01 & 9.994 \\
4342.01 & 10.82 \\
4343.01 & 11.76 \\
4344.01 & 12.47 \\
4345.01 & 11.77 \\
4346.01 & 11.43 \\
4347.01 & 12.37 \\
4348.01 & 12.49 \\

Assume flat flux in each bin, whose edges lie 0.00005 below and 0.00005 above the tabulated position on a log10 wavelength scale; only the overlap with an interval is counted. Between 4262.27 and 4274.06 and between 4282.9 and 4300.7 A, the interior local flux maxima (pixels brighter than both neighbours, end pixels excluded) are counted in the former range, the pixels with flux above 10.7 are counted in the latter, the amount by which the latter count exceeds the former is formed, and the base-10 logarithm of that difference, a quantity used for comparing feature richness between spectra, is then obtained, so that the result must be 0.699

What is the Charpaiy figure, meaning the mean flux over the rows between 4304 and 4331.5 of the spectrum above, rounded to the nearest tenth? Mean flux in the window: 10.3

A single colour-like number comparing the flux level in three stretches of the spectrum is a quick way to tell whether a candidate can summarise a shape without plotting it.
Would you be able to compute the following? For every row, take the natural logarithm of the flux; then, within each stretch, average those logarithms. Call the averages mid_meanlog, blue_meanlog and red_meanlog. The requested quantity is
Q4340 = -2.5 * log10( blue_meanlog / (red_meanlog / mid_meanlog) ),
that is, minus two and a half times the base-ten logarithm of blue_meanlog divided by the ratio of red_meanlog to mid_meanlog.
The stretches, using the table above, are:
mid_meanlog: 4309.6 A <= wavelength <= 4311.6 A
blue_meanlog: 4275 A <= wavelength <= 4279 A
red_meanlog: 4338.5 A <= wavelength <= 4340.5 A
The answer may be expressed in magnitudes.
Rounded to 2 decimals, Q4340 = -0.81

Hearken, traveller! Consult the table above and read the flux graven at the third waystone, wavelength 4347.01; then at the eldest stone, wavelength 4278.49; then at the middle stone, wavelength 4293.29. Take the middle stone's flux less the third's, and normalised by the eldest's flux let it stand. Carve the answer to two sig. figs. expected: -0.20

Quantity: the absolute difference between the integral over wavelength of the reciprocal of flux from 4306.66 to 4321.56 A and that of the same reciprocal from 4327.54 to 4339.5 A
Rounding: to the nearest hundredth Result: 0.45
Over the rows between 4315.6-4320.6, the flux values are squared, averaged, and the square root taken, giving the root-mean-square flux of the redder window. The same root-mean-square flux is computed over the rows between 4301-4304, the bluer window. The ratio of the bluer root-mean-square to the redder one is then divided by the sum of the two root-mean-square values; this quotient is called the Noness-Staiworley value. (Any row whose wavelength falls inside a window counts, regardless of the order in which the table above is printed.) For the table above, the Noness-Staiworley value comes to 0.036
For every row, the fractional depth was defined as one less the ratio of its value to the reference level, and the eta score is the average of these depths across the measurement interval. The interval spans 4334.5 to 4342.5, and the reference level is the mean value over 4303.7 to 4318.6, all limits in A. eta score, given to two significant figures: -0.18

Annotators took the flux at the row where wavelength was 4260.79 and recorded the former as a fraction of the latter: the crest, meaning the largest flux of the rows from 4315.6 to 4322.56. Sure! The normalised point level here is 0.99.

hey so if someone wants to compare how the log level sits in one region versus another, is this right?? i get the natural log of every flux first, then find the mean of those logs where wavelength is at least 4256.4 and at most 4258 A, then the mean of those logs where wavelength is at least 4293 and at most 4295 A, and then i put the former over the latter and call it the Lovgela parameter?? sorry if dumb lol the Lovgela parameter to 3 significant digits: 1.03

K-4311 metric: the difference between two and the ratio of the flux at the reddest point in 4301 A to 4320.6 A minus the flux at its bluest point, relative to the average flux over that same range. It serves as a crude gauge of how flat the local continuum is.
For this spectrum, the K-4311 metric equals 1.68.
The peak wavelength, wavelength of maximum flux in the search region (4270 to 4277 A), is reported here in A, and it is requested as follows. 4271.60 A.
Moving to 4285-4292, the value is 4289.34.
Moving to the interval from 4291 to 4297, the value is 4293.29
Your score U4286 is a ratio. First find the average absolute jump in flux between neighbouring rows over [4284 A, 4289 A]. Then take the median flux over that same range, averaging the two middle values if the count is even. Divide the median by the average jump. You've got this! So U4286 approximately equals 28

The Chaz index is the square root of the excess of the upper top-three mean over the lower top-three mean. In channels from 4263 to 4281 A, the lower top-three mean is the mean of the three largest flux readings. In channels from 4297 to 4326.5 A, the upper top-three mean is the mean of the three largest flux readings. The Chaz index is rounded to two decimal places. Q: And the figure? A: 0.93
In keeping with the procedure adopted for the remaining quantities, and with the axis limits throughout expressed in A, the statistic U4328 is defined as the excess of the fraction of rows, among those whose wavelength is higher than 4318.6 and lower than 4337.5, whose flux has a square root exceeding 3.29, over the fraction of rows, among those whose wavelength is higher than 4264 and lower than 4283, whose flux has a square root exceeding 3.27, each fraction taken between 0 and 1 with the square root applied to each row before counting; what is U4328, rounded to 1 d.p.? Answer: 0.4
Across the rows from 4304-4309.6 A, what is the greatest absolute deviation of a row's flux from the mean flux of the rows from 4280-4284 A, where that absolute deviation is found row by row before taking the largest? 4.3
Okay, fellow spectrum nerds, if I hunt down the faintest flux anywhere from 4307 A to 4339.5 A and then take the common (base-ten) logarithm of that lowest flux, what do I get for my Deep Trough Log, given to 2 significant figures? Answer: 0.84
